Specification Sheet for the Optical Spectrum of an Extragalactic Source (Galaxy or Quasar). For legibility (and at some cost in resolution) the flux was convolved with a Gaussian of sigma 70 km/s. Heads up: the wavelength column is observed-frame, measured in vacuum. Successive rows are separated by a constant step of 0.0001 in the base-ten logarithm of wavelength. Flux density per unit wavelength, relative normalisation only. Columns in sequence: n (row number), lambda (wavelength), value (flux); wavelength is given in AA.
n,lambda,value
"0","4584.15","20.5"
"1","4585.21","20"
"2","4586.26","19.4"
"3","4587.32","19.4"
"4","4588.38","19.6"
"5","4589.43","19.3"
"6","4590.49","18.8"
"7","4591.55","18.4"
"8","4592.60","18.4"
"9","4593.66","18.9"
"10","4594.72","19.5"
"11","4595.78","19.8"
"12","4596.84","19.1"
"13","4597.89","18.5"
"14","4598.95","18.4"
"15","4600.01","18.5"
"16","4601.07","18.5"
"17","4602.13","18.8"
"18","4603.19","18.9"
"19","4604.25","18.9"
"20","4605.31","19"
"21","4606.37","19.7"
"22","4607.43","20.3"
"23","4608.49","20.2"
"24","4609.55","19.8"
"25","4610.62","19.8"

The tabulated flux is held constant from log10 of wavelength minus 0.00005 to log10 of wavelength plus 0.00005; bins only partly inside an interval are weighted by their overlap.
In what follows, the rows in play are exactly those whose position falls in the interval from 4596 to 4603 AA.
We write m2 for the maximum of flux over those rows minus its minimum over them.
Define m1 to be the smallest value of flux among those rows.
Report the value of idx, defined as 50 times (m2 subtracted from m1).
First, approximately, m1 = 18.4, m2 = 0.7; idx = 885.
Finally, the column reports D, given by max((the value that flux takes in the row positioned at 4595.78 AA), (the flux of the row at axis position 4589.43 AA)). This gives 19.8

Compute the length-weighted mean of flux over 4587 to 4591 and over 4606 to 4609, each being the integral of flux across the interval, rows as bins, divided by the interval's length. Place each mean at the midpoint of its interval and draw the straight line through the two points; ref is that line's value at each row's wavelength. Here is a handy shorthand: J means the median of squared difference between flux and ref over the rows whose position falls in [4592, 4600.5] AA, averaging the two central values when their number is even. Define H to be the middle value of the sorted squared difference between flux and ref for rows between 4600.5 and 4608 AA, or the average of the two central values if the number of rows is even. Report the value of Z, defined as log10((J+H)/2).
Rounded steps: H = 1.01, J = 0.7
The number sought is -0.07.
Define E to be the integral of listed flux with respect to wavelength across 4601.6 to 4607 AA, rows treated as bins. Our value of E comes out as 103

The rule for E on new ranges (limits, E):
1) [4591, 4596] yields 95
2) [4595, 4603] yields 151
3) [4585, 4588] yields 59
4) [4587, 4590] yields 58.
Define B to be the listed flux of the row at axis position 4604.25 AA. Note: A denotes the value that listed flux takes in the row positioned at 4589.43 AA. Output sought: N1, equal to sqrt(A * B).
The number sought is 19.1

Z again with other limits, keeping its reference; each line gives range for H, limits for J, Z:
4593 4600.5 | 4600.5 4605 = -0.14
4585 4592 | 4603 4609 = -0.46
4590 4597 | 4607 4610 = -0.78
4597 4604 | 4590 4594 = 0.03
